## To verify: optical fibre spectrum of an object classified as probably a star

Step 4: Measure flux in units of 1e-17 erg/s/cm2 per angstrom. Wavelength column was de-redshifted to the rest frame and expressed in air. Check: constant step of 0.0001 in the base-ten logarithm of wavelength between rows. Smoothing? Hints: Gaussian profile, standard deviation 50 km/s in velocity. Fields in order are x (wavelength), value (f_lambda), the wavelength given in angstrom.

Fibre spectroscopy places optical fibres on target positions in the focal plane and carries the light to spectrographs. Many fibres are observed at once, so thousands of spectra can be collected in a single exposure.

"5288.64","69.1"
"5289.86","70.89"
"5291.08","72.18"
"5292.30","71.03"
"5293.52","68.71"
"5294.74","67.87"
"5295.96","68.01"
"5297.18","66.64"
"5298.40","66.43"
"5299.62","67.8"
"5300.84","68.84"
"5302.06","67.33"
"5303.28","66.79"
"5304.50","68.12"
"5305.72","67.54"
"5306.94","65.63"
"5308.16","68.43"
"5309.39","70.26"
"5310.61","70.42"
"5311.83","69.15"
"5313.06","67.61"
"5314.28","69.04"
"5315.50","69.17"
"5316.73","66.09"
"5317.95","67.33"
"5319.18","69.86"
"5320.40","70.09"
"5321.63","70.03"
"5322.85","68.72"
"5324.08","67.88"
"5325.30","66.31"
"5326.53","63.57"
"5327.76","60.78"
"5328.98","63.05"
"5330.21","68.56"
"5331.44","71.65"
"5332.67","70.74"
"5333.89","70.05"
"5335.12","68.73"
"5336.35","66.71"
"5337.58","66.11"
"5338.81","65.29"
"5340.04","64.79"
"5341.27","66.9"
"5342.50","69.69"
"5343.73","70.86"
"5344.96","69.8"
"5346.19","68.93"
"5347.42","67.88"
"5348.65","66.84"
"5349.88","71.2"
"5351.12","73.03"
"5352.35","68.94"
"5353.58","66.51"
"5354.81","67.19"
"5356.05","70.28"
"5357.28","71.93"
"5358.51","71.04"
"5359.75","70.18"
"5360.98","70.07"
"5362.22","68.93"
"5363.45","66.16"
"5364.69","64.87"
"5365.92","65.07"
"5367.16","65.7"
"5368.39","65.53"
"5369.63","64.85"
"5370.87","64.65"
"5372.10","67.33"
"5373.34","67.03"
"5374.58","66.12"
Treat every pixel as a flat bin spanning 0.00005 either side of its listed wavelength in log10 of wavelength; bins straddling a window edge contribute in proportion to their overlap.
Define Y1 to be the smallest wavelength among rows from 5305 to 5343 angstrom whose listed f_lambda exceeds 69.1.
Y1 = 5309.39 angstrom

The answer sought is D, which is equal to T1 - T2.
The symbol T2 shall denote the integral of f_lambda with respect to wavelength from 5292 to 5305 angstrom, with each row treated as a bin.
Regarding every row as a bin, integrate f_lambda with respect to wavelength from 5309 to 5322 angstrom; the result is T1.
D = 14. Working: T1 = 896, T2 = 883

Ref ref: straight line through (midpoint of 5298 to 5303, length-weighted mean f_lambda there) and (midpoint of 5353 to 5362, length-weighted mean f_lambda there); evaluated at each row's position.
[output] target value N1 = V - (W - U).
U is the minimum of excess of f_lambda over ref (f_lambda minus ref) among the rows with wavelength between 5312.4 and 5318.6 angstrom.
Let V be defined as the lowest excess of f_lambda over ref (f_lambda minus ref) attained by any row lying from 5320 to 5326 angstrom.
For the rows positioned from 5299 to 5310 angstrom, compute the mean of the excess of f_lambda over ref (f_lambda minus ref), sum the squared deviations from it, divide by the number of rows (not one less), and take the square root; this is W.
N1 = -5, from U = -2.1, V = -2.2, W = 1.21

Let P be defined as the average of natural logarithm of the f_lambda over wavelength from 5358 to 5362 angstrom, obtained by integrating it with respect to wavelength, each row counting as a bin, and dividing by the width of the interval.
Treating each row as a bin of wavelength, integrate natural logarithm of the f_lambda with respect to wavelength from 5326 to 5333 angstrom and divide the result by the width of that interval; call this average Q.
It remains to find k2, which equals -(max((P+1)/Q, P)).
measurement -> -4.24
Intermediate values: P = 4.24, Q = 4.189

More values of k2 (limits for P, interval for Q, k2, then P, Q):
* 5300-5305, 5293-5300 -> -4.22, 4.22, 4.212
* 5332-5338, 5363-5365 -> -4.23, 4.23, 4.173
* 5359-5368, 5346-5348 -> -4.21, 4.21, 4.226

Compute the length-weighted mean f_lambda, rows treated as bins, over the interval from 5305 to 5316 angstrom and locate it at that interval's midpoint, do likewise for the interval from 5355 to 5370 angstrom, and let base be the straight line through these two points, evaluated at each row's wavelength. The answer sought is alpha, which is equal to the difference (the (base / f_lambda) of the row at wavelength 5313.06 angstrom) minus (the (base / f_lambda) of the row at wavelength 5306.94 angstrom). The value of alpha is -0.032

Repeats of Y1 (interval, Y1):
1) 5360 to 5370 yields 5360.98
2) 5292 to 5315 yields 5292.30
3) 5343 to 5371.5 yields 5343.73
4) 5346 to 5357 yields 5349.88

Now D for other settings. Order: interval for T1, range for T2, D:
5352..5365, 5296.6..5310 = -12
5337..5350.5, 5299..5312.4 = 4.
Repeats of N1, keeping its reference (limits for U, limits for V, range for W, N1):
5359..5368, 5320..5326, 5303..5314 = -9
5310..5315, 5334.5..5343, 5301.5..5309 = -6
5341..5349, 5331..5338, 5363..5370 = -6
